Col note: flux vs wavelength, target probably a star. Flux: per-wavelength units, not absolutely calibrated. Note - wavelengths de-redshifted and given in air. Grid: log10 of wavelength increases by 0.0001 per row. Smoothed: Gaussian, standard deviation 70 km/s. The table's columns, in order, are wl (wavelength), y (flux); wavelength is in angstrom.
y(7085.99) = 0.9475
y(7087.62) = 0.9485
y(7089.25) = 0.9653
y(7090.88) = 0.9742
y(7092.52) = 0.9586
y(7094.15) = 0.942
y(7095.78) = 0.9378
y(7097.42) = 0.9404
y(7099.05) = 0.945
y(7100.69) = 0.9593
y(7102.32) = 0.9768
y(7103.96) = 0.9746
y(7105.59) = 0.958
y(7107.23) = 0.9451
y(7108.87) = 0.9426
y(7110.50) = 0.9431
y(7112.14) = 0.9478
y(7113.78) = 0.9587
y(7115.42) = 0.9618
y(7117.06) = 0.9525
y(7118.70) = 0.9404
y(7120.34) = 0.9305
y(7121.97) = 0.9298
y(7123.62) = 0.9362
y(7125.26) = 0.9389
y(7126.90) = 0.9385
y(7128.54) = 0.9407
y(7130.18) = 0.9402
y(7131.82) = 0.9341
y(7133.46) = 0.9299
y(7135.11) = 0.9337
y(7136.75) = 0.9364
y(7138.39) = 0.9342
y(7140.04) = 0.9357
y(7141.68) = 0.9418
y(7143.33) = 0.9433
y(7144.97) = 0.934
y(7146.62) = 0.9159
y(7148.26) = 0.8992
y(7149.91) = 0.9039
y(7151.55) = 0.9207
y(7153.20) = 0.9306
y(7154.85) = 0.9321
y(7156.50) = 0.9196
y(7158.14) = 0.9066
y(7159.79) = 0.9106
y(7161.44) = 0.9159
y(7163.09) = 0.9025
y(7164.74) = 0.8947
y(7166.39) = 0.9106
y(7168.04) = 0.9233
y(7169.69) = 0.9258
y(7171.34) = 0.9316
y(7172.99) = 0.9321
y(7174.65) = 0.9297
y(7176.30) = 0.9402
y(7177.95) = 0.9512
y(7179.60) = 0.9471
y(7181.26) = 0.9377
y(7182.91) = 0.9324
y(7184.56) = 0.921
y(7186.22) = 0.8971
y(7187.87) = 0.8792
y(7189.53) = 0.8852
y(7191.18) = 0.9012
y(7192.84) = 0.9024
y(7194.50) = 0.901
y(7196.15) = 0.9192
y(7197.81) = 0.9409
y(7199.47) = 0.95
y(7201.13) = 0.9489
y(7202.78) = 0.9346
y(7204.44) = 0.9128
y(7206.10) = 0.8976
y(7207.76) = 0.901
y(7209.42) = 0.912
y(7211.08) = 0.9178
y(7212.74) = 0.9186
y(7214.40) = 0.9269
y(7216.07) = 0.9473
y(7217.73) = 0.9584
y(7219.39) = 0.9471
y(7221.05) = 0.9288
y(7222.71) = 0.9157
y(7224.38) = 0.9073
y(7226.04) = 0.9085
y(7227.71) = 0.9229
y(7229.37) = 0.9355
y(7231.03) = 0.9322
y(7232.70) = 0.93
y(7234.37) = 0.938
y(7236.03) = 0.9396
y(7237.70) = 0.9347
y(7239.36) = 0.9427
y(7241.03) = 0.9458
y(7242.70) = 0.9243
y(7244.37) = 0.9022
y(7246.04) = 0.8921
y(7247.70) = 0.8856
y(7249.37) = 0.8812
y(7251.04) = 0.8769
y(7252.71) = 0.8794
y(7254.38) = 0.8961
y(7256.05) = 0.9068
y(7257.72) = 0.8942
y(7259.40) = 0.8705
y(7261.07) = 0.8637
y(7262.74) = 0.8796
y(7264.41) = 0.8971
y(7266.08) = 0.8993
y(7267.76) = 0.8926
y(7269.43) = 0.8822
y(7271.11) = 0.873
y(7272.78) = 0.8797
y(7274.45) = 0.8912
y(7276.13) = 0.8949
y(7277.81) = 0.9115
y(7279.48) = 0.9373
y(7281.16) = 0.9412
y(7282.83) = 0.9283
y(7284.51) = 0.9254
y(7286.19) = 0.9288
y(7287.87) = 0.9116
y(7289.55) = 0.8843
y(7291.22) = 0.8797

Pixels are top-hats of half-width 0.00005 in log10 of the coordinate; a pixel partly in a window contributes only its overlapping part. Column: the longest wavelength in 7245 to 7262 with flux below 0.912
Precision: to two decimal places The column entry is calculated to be 7261.07 angstrom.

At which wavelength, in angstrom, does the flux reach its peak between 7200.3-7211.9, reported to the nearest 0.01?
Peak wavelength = 7201.13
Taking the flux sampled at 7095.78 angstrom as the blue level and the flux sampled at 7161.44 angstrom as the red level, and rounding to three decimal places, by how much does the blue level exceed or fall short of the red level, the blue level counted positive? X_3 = 0.022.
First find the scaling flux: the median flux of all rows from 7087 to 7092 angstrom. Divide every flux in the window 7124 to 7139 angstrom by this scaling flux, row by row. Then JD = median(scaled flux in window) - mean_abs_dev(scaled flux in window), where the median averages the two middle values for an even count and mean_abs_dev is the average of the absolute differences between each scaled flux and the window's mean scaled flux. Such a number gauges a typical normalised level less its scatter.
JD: 0.97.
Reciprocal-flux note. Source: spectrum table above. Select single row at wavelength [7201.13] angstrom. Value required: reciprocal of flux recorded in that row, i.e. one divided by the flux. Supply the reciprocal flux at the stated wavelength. 1.05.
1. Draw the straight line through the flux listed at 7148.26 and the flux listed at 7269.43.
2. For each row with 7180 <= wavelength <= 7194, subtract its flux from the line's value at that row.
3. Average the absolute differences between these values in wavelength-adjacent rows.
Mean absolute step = 0.012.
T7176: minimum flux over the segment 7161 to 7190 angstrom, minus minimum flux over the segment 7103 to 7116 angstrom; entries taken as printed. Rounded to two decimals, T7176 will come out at -0.06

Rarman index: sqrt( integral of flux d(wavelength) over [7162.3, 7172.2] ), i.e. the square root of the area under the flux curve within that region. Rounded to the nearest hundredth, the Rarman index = 3.01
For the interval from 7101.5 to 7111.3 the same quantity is 3.06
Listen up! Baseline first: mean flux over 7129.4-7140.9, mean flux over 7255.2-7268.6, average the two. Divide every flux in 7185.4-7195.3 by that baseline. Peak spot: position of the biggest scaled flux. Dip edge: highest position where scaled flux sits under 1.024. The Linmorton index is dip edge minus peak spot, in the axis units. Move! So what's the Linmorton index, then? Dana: 1.7 angstrom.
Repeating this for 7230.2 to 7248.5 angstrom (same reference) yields 6.7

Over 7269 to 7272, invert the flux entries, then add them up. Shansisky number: 2.28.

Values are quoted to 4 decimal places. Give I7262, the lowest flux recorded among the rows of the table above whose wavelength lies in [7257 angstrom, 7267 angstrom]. 0.8637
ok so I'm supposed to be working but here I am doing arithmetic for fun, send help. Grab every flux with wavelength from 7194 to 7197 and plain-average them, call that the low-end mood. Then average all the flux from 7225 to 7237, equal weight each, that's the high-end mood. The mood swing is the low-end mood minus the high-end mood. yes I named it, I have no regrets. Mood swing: -0.02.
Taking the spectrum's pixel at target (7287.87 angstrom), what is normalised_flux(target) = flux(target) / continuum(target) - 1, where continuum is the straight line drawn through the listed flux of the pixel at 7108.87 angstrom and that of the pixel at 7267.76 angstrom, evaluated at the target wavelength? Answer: 0.029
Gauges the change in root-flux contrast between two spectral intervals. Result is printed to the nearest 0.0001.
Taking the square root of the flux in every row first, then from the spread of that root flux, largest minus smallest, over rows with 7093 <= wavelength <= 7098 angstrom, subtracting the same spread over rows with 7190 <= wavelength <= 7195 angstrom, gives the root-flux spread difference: 0.0014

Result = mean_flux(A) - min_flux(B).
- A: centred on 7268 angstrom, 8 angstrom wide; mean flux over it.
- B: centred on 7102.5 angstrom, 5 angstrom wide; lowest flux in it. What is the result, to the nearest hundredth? -0.07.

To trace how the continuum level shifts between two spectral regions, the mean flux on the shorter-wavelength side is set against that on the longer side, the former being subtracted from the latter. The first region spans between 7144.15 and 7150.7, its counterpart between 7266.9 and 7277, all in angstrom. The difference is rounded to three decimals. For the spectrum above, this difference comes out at -0.028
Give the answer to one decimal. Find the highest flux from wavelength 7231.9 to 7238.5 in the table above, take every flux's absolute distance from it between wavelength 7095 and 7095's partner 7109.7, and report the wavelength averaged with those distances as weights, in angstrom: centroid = 7103.1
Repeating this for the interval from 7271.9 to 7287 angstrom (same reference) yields 7276.5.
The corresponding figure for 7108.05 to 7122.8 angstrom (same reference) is 7115.8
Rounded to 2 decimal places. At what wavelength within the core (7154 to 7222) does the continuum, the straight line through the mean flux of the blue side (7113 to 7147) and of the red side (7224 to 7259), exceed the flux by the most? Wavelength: 7187.87 angstrom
